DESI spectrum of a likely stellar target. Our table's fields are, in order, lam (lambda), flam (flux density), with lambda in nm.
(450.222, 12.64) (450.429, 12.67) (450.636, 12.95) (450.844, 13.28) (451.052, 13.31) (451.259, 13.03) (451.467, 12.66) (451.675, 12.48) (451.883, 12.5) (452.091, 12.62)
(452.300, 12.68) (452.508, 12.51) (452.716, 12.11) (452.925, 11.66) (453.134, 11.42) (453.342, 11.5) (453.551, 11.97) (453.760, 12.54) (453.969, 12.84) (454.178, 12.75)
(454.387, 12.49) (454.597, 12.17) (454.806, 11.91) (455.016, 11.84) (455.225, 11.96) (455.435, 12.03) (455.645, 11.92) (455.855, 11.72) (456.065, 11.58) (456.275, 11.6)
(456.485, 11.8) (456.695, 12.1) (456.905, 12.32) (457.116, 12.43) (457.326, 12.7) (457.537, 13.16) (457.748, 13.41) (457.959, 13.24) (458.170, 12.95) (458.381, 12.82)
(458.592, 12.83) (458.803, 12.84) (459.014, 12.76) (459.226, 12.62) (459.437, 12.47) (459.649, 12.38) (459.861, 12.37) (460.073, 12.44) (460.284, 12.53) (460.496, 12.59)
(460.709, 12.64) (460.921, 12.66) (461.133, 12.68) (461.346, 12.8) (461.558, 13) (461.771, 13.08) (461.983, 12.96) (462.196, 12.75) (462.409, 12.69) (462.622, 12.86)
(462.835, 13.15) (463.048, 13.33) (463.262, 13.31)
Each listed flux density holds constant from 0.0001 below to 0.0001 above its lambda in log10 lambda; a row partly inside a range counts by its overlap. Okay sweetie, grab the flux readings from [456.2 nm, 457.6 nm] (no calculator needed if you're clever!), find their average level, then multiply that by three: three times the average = 36.9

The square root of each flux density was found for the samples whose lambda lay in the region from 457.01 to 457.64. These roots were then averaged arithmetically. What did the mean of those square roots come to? 3.57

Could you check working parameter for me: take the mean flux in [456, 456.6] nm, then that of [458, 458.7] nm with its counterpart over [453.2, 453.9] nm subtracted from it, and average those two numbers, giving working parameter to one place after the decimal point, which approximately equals 6.3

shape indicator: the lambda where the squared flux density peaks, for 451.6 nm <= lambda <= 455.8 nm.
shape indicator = 453.969 nm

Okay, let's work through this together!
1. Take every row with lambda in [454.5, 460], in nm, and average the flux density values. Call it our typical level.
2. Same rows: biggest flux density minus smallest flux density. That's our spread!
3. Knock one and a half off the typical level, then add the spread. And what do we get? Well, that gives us 12.7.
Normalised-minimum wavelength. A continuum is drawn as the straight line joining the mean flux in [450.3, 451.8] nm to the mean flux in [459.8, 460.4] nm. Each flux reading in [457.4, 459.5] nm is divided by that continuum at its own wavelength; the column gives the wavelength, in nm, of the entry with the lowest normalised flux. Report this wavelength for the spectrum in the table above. 459.437 nm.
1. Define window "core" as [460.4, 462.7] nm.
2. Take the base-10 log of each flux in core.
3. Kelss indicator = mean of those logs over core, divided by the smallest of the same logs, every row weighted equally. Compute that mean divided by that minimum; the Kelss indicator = 1.01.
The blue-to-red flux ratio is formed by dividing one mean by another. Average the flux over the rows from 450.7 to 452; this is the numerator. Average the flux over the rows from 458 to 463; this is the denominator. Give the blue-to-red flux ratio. 1.01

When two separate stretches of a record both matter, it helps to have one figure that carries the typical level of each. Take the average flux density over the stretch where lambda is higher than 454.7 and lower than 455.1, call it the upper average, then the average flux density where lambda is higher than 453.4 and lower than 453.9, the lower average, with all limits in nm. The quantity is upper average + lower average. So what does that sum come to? 24.1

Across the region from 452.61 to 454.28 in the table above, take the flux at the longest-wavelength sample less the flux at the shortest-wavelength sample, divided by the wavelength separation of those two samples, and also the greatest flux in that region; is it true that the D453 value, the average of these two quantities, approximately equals 6.64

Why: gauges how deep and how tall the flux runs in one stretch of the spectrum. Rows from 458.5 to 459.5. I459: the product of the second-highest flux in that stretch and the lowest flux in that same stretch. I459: 160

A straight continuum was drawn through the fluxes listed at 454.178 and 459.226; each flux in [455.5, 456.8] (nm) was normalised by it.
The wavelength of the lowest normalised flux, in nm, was 456.065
